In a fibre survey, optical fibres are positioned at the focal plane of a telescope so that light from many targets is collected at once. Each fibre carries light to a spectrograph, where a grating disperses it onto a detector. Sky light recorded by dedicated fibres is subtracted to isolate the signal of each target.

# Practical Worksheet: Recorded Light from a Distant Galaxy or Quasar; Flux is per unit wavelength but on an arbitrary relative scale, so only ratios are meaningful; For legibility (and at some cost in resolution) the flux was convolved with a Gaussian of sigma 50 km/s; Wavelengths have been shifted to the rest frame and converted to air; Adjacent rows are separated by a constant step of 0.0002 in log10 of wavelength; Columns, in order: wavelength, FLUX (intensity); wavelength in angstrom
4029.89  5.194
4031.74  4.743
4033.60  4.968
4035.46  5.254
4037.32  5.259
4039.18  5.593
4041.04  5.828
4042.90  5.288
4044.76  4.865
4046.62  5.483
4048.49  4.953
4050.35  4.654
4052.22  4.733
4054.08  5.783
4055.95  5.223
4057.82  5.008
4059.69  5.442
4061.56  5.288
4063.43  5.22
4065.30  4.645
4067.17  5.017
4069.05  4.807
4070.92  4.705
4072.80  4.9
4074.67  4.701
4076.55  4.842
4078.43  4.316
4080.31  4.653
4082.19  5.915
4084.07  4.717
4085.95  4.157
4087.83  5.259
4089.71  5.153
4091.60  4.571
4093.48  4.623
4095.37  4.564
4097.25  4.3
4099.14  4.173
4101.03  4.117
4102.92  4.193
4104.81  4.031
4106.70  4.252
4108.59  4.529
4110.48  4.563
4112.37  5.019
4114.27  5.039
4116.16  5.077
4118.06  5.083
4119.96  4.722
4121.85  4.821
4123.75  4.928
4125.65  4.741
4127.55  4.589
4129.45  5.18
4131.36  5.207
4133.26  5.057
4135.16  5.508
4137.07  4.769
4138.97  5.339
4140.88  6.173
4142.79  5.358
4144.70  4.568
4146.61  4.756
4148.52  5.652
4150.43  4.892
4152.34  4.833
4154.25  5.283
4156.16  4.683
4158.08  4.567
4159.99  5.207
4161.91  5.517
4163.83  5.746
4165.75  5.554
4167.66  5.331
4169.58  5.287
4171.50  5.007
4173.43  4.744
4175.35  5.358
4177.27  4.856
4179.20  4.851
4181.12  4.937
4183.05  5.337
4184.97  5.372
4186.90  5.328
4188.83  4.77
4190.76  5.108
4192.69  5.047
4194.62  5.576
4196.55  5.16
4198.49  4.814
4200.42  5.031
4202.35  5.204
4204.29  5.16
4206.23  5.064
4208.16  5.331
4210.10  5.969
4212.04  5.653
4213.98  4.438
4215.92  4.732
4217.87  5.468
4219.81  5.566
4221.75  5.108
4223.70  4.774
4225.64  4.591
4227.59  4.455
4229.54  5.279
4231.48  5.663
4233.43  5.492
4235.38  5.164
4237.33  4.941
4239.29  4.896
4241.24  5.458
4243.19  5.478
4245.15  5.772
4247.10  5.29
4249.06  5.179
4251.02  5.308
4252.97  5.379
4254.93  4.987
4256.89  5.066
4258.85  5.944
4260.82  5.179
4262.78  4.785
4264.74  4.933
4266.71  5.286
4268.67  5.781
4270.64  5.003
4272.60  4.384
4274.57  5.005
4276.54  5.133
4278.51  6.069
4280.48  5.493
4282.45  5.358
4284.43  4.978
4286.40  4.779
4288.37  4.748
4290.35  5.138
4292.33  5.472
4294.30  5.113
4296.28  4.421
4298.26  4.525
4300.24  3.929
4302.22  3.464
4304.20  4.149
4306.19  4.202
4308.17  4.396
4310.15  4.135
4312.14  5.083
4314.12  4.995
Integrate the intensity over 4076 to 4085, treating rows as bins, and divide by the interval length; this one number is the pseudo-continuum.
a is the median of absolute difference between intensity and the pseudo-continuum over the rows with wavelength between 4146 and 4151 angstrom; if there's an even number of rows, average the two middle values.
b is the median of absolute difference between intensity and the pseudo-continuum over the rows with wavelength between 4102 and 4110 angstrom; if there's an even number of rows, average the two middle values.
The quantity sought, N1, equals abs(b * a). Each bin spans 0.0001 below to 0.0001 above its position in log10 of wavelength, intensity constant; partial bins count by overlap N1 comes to 0.09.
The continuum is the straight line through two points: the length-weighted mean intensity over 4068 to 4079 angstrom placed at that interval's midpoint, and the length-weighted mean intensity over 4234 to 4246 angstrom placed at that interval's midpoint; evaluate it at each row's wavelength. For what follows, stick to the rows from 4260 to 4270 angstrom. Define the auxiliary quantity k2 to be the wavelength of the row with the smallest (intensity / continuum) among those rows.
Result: 4262.78 angstrom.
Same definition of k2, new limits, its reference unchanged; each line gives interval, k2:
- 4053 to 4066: 4065.30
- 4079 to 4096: 4085.95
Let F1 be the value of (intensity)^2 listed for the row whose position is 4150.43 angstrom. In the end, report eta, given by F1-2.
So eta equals 22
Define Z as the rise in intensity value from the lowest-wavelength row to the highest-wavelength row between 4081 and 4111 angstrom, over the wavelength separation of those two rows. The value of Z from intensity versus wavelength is -0.048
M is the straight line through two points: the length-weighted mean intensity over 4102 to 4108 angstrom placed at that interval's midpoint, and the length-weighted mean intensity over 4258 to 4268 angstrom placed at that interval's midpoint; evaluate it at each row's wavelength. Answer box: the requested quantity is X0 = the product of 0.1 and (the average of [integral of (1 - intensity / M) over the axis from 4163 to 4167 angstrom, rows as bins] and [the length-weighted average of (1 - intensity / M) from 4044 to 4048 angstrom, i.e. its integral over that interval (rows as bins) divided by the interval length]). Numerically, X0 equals -0.064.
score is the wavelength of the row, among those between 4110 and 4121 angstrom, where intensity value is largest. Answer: 4118.06 angstrom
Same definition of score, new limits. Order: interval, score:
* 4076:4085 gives 4082.19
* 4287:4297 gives 4292.33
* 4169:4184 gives 4175.35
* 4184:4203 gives 4194.62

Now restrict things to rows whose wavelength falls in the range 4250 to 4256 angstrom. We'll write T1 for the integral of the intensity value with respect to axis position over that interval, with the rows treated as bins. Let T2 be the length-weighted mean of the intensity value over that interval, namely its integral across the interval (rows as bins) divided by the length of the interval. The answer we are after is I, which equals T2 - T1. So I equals -26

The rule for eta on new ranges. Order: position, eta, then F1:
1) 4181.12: 22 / 24.4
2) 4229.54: 26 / 27.9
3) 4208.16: 26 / 28.4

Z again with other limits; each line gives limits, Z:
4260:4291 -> -0.001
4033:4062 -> 0.011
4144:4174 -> 0.006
